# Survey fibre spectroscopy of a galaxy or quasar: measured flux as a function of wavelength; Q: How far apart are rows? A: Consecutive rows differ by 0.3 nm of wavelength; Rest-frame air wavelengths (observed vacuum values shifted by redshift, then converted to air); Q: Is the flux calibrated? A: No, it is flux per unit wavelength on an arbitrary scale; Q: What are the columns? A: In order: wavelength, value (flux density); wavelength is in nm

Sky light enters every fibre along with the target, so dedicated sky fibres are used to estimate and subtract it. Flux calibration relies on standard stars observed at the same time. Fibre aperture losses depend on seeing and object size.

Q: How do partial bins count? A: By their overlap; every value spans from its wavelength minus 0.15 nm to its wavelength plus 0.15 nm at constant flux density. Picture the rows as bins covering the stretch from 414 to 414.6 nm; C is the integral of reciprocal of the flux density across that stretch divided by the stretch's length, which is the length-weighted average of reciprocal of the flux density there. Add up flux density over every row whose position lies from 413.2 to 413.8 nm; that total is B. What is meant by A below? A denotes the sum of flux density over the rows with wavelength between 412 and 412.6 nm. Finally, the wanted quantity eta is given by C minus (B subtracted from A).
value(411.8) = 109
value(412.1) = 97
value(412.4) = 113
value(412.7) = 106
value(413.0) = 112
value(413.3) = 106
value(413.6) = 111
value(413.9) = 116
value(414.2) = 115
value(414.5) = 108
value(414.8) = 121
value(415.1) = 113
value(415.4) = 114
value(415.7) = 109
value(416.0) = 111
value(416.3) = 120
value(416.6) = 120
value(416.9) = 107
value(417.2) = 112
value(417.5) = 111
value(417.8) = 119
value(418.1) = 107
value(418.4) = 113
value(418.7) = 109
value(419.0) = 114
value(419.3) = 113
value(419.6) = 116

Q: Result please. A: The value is 7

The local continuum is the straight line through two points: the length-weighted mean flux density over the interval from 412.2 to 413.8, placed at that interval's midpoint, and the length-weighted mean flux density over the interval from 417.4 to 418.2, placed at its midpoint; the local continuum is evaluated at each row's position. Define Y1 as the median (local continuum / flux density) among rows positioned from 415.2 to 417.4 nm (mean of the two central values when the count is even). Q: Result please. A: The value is 1.00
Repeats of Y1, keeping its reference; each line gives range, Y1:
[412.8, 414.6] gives 0.98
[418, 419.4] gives 1.01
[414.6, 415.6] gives 0.97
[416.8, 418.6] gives 1.01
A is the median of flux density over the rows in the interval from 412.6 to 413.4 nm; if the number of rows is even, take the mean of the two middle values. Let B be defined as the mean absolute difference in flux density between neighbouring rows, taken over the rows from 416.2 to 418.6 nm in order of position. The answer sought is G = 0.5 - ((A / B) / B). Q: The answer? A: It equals -2.1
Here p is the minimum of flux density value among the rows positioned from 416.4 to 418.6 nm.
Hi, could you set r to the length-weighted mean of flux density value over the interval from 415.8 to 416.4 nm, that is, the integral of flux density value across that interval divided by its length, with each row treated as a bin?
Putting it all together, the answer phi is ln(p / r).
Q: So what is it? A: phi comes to -0.068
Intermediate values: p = 107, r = 115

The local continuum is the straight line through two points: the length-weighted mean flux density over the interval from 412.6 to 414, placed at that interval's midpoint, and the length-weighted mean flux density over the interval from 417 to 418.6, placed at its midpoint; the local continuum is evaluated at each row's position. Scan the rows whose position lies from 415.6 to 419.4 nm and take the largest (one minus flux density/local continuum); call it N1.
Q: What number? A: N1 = 0.047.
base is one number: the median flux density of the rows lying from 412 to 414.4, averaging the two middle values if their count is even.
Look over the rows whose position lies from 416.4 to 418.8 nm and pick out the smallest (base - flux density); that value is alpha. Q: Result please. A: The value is -8.5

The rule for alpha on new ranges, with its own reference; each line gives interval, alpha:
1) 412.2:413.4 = -1.5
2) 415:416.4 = -8.5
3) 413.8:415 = -9.5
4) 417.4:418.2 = -7.5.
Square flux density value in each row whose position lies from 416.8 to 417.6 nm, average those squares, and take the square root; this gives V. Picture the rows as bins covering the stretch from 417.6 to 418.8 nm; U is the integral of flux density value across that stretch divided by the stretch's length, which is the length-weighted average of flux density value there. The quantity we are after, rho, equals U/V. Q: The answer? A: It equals 1.02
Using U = 112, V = 110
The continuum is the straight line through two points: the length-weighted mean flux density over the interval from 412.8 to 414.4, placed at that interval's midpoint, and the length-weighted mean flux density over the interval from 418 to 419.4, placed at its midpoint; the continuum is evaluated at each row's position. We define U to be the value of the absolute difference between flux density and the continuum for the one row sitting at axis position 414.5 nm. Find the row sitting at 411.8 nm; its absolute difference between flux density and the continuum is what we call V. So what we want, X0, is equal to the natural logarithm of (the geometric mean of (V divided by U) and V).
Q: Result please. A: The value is 0.4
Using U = 3.6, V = 2.8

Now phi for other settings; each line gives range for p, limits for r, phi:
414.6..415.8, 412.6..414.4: -0.019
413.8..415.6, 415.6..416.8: -0.062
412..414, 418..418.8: -0.125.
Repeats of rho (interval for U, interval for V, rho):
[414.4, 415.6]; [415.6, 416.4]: 1.01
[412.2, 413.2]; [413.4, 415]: 0.96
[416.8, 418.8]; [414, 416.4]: 0.98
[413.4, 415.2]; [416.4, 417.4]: 1.01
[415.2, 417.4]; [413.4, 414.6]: 1.01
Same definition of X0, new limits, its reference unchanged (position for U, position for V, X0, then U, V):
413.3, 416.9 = 0.6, 5.7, 4.4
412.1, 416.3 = 0.8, 14.8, 8.5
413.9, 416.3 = 1.4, 4.3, 8.5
